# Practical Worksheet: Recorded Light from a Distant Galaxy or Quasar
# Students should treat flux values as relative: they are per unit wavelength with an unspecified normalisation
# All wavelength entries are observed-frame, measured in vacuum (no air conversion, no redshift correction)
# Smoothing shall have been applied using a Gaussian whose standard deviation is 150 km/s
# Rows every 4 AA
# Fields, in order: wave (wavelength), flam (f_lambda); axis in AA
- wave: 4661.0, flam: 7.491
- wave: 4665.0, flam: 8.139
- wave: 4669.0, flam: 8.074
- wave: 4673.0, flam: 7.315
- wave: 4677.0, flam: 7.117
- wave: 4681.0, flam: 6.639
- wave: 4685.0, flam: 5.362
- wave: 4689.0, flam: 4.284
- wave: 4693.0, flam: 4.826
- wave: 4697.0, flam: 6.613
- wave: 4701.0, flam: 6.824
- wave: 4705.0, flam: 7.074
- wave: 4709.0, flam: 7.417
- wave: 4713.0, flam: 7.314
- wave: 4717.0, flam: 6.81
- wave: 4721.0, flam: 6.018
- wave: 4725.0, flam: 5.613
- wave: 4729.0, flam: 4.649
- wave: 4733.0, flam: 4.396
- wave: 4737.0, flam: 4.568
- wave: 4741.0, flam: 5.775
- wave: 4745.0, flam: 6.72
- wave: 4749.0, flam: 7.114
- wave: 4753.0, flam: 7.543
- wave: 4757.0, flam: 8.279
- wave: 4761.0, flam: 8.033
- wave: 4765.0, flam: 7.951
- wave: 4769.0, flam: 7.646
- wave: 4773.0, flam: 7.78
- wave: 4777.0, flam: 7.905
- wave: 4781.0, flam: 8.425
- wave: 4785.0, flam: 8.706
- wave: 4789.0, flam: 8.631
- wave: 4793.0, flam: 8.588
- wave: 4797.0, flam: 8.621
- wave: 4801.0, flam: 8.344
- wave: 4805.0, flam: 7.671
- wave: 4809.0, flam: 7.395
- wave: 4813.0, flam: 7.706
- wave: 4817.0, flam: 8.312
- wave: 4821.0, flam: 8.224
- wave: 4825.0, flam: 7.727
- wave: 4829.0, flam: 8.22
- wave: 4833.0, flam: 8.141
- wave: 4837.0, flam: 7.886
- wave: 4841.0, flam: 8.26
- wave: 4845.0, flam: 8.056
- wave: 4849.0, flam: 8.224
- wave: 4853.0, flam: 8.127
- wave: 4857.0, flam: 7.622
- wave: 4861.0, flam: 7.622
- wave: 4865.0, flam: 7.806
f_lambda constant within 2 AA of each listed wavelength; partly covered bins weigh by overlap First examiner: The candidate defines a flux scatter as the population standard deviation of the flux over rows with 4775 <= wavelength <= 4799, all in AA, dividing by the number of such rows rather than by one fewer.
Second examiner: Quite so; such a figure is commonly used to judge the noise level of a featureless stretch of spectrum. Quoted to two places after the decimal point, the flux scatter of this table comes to 0.27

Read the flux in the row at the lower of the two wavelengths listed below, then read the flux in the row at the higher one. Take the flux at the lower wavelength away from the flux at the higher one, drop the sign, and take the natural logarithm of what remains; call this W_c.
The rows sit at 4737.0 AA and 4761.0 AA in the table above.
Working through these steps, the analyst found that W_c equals 1.2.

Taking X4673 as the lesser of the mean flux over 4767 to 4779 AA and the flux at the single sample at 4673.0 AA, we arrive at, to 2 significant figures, 7.3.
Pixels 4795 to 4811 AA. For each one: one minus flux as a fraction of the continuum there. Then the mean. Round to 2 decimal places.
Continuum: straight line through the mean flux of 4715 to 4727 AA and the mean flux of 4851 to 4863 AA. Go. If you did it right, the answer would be -0.12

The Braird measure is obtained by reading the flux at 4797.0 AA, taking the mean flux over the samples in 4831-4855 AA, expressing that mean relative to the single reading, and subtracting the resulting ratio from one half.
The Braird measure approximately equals -0.44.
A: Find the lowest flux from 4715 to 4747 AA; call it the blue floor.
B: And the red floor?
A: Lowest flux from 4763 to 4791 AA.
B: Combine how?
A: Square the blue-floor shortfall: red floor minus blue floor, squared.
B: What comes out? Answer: 11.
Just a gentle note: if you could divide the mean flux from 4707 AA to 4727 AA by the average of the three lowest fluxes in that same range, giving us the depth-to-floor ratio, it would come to 1.08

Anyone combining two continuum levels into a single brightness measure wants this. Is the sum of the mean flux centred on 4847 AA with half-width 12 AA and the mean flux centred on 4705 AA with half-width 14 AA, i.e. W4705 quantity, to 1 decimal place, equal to 14.7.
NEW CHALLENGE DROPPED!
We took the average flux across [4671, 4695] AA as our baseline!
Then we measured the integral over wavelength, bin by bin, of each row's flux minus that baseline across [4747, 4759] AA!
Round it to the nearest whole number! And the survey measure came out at 21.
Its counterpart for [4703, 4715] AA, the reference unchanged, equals 16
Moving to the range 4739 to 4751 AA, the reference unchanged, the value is 7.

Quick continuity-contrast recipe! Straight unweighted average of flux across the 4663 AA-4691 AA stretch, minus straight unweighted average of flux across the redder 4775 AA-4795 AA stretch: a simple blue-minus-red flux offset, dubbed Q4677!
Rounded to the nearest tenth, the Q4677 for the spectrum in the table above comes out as -1.7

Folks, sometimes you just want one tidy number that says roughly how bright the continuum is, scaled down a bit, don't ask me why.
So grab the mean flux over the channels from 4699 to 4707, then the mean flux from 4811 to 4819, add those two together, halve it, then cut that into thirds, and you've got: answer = 2.49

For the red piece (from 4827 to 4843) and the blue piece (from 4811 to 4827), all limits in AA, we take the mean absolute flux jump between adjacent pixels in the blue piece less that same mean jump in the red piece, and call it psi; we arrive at 0.16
